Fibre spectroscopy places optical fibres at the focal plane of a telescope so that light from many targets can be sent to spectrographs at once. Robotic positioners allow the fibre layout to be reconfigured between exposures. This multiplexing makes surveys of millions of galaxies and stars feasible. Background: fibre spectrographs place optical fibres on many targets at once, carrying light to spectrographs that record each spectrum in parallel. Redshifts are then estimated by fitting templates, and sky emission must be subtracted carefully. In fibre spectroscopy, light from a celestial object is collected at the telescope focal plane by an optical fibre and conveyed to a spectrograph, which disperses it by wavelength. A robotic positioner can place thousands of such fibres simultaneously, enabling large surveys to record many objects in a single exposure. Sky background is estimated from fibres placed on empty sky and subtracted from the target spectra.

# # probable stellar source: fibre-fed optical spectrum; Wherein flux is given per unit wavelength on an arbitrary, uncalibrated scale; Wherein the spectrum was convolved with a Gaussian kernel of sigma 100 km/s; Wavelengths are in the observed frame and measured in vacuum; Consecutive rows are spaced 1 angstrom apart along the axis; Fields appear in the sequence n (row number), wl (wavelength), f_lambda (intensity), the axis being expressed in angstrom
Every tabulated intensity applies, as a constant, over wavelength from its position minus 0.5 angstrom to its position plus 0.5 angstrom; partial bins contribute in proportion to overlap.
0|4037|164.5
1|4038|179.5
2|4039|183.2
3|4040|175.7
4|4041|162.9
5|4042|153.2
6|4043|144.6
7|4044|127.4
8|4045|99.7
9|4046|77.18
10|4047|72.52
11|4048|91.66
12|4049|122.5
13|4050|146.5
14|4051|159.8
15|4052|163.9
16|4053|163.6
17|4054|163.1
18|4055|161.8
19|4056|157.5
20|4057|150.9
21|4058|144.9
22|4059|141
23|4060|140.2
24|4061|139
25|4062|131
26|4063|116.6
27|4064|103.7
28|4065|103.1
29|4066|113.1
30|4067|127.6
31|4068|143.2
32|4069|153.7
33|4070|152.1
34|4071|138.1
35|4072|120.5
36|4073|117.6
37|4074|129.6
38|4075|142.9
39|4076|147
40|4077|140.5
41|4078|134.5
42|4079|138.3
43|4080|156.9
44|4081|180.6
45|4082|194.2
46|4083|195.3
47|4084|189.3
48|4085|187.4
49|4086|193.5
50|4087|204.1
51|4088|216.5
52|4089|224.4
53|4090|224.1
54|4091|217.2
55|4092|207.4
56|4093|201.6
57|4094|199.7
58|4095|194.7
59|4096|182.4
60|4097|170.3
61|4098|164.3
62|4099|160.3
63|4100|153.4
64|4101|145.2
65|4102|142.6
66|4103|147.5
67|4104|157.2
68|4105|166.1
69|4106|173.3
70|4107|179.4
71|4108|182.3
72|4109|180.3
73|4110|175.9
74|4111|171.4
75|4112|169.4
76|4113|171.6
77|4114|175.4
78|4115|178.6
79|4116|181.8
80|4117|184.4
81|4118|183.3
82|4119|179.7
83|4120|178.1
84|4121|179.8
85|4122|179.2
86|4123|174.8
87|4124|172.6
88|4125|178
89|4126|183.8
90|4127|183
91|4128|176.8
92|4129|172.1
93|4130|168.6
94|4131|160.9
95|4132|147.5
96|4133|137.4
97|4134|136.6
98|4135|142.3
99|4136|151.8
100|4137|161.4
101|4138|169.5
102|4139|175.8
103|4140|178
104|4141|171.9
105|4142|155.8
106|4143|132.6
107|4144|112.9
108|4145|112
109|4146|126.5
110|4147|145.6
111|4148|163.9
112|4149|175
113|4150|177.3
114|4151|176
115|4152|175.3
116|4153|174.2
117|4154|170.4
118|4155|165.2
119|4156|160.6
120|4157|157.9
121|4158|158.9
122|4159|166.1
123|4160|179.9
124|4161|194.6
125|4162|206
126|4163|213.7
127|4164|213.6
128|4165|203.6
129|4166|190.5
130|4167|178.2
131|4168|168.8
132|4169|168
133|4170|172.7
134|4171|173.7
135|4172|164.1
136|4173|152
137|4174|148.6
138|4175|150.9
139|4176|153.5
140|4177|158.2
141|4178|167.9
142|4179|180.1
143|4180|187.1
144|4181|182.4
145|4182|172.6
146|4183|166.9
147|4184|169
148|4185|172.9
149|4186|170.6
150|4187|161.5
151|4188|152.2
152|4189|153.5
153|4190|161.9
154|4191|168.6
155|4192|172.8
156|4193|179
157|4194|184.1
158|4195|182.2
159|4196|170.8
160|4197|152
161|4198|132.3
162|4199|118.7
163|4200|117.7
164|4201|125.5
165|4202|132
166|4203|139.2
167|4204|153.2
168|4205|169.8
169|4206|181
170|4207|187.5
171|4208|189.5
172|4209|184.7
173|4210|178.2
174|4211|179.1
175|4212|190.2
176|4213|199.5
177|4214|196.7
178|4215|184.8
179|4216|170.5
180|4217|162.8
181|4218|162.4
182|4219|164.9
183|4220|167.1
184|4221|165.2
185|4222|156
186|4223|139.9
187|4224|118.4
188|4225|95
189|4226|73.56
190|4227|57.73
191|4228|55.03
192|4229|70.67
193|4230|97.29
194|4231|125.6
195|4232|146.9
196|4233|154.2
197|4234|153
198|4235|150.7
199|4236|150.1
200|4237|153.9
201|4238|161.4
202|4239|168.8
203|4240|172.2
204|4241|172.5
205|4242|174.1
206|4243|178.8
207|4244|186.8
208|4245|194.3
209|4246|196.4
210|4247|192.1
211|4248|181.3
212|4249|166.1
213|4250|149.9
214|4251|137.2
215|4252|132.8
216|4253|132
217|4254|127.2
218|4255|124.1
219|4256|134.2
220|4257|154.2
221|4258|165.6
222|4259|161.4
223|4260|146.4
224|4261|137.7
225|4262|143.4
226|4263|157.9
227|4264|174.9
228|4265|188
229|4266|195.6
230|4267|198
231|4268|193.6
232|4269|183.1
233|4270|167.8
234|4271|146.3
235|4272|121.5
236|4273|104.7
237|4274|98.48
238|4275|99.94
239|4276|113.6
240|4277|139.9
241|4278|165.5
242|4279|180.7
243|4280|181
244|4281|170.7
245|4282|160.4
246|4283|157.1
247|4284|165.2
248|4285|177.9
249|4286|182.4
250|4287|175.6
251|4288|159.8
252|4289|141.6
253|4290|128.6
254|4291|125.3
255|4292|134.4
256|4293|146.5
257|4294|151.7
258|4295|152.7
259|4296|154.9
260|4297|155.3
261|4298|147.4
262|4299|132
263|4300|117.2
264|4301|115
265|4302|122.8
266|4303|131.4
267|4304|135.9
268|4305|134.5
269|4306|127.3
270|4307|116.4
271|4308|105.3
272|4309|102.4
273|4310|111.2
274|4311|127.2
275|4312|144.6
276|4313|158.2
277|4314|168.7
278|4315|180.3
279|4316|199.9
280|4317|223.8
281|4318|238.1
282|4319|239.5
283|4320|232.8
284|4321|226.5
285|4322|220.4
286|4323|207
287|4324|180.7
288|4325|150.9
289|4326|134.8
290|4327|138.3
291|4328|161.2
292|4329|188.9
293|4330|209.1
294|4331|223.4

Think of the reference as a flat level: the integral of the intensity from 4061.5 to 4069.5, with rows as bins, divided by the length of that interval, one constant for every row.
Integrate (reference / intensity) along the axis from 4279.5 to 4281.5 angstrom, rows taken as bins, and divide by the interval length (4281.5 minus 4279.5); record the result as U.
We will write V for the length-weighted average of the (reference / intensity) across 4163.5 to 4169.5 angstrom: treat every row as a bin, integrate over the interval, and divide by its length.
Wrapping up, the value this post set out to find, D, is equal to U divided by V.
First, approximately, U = 0.71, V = 0.67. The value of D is 1.06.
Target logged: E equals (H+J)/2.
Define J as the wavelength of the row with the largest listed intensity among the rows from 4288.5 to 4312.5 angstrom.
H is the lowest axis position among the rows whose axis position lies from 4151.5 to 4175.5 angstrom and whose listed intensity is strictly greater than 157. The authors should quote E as 4224.5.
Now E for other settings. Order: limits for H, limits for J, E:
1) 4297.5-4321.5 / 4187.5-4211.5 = 4260.5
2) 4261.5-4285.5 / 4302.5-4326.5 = 4291.0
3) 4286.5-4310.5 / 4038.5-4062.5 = 4163.0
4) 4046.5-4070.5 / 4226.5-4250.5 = 4148.5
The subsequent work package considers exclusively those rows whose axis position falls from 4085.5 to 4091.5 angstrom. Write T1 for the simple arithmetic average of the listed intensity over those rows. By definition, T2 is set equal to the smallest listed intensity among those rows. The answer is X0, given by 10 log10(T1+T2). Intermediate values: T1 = 213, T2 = 193.5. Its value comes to 26.1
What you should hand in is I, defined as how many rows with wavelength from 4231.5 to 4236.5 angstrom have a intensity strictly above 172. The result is 0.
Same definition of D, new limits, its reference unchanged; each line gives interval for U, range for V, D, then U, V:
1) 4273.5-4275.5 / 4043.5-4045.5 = 1.13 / 1.25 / 1.11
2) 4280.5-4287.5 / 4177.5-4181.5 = 1.06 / 0.73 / 0.69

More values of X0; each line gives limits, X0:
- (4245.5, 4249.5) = 25.4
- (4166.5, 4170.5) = 25.3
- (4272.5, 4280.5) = 23.7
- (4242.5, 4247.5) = 25.7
